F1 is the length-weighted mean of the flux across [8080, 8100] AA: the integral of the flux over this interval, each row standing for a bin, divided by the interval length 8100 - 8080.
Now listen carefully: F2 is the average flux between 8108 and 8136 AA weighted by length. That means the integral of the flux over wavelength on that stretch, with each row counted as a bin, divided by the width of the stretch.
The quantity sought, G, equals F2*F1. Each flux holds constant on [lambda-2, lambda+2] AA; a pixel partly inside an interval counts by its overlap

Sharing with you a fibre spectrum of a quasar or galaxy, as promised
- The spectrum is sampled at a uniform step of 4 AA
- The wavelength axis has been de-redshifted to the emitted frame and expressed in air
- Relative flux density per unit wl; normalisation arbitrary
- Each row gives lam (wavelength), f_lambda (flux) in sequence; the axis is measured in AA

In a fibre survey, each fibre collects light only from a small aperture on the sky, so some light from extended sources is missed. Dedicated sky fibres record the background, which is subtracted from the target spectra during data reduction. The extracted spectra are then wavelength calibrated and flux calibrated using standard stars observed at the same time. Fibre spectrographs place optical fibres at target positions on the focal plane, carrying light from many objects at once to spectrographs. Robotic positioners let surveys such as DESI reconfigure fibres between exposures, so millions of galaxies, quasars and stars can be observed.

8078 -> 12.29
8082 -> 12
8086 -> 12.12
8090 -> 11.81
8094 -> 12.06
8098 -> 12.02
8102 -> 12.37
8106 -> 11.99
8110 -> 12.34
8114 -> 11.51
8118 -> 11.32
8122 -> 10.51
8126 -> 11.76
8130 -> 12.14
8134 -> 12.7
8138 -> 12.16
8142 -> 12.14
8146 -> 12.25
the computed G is 141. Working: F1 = 12.0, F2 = 11.8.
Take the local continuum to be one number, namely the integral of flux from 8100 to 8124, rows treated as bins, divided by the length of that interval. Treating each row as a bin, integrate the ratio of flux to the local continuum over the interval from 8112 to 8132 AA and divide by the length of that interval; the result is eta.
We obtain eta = 0.98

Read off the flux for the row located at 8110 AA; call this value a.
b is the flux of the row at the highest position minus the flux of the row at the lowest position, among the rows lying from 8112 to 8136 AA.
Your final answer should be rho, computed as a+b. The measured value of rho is 13.5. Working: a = 12.34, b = 1.2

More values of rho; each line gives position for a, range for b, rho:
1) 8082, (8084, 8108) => 11.9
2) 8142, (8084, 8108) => 12.0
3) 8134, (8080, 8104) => 13.1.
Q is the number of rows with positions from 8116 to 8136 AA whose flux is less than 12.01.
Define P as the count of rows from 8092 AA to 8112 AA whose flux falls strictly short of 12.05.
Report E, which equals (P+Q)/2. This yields 2.50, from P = 2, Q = 3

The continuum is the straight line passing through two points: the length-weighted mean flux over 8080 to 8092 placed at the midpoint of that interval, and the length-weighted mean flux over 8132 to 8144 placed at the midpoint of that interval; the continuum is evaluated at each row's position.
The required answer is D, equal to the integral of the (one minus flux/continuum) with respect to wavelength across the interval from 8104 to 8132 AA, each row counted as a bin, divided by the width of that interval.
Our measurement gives 0.044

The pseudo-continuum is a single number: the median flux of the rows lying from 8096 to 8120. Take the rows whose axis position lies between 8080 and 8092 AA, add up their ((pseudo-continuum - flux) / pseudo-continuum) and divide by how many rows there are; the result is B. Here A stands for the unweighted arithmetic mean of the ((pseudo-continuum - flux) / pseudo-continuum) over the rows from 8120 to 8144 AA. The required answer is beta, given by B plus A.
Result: 0.01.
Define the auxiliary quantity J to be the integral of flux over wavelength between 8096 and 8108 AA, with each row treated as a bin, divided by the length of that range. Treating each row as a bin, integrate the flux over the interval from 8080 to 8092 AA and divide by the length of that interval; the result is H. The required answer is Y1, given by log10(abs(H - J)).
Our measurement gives -0.82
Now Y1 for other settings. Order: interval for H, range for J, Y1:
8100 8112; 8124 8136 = -1.48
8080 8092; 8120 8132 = -0.30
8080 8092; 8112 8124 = -0.06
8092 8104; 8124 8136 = -1.30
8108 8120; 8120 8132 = -0.60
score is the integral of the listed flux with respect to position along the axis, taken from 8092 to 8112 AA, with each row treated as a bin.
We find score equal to 243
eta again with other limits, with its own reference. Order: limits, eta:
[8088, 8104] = 1.03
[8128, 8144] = 1.05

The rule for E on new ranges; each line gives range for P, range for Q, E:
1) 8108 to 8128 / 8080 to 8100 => 3.00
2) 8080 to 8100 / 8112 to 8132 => 3.50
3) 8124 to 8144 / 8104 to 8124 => 2.50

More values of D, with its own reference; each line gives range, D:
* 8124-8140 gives 0.008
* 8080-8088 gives -0.008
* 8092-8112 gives -0.006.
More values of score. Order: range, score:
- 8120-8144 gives 286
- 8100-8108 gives 97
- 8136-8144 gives 97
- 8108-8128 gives 230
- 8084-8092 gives 96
